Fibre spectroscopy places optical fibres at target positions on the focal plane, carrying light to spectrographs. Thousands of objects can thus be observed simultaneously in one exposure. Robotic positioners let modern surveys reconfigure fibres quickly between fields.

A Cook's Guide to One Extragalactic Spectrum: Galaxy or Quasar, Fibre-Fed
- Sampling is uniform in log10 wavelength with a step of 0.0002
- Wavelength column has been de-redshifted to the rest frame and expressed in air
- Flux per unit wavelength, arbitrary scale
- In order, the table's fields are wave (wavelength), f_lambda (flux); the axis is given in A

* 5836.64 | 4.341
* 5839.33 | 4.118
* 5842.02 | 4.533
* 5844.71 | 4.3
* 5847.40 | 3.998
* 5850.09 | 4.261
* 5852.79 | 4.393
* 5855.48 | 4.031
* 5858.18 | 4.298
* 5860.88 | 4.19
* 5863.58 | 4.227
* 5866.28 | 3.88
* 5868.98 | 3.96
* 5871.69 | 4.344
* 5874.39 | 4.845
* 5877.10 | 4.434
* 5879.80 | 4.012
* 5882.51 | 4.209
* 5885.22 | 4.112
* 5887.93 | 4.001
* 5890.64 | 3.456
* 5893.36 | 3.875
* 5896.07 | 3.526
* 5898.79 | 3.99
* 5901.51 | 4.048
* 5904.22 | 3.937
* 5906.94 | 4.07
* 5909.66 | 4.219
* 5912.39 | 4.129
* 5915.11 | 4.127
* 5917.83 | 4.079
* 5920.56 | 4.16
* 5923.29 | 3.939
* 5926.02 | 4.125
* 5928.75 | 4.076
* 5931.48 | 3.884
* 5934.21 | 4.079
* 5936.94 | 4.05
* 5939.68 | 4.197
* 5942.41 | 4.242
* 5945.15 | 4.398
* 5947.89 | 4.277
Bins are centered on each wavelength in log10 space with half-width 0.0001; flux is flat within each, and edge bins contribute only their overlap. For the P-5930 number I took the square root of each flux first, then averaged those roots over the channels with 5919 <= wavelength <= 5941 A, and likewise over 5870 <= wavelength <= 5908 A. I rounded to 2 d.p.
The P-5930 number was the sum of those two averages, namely 4.03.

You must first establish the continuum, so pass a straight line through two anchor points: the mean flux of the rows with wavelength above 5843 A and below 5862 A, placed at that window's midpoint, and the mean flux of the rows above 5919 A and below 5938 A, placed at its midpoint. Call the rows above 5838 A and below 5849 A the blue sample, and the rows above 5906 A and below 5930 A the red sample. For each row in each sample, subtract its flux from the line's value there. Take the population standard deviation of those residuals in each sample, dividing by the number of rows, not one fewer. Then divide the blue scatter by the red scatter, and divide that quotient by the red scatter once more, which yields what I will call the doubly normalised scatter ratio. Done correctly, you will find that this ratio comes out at 42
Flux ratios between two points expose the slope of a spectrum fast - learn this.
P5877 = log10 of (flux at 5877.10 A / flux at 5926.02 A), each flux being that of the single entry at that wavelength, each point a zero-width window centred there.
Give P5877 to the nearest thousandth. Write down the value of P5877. 0.031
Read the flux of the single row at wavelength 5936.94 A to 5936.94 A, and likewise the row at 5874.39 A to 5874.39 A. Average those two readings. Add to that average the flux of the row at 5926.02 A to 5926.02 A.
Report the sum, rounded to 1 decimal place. 8.6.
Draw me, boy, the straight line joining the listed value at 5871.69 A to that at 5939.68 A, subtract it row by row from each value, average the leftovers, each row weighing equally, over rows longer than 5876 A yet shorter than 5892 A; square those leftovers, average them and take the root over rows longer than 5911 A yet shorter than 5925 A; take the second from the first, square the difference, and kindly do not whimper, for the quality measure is 0.21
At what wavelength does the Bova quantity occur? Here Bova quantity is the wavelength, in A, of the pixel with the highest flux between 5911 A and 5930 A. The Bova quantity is 5920.56 A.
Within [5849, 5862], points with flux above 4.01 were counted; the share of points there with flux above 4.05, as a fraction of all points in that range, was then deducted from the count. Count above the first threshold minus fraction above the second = 4.2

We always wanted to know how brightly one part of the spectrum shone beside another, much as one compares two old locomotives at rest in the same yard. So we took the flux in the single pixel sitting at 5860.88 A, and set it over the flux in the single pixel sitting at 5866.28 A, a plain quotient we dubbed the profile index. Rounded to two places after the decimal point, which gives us 1.08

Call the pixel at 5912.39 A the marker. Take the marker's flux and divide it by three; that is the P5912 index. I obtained 1.38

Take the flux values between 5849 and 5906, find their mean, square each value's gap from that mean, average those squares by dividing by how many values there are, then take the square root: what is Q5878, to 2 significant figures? 0.30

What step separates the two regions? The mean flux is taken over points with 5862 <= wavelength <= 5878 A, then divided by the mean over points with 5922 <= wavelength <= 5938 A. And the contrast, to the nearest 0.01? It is 1.06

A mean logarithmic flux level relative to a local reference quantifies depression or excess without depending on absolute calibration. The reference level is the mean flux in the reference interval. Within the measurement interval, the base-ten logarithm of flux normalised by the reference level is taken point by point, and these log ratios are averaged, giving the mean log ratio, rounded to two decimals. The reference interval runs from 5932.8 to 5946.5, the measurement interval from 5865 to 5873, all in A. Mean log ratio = -0.01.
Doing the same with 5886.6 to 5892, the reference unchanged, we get -0.05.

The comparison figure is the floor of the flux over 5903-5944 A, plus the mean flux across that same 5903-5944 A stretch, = 8.0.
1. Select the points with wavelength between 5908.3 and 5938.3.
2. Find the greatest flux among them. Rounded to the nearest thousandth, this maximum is 4.219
